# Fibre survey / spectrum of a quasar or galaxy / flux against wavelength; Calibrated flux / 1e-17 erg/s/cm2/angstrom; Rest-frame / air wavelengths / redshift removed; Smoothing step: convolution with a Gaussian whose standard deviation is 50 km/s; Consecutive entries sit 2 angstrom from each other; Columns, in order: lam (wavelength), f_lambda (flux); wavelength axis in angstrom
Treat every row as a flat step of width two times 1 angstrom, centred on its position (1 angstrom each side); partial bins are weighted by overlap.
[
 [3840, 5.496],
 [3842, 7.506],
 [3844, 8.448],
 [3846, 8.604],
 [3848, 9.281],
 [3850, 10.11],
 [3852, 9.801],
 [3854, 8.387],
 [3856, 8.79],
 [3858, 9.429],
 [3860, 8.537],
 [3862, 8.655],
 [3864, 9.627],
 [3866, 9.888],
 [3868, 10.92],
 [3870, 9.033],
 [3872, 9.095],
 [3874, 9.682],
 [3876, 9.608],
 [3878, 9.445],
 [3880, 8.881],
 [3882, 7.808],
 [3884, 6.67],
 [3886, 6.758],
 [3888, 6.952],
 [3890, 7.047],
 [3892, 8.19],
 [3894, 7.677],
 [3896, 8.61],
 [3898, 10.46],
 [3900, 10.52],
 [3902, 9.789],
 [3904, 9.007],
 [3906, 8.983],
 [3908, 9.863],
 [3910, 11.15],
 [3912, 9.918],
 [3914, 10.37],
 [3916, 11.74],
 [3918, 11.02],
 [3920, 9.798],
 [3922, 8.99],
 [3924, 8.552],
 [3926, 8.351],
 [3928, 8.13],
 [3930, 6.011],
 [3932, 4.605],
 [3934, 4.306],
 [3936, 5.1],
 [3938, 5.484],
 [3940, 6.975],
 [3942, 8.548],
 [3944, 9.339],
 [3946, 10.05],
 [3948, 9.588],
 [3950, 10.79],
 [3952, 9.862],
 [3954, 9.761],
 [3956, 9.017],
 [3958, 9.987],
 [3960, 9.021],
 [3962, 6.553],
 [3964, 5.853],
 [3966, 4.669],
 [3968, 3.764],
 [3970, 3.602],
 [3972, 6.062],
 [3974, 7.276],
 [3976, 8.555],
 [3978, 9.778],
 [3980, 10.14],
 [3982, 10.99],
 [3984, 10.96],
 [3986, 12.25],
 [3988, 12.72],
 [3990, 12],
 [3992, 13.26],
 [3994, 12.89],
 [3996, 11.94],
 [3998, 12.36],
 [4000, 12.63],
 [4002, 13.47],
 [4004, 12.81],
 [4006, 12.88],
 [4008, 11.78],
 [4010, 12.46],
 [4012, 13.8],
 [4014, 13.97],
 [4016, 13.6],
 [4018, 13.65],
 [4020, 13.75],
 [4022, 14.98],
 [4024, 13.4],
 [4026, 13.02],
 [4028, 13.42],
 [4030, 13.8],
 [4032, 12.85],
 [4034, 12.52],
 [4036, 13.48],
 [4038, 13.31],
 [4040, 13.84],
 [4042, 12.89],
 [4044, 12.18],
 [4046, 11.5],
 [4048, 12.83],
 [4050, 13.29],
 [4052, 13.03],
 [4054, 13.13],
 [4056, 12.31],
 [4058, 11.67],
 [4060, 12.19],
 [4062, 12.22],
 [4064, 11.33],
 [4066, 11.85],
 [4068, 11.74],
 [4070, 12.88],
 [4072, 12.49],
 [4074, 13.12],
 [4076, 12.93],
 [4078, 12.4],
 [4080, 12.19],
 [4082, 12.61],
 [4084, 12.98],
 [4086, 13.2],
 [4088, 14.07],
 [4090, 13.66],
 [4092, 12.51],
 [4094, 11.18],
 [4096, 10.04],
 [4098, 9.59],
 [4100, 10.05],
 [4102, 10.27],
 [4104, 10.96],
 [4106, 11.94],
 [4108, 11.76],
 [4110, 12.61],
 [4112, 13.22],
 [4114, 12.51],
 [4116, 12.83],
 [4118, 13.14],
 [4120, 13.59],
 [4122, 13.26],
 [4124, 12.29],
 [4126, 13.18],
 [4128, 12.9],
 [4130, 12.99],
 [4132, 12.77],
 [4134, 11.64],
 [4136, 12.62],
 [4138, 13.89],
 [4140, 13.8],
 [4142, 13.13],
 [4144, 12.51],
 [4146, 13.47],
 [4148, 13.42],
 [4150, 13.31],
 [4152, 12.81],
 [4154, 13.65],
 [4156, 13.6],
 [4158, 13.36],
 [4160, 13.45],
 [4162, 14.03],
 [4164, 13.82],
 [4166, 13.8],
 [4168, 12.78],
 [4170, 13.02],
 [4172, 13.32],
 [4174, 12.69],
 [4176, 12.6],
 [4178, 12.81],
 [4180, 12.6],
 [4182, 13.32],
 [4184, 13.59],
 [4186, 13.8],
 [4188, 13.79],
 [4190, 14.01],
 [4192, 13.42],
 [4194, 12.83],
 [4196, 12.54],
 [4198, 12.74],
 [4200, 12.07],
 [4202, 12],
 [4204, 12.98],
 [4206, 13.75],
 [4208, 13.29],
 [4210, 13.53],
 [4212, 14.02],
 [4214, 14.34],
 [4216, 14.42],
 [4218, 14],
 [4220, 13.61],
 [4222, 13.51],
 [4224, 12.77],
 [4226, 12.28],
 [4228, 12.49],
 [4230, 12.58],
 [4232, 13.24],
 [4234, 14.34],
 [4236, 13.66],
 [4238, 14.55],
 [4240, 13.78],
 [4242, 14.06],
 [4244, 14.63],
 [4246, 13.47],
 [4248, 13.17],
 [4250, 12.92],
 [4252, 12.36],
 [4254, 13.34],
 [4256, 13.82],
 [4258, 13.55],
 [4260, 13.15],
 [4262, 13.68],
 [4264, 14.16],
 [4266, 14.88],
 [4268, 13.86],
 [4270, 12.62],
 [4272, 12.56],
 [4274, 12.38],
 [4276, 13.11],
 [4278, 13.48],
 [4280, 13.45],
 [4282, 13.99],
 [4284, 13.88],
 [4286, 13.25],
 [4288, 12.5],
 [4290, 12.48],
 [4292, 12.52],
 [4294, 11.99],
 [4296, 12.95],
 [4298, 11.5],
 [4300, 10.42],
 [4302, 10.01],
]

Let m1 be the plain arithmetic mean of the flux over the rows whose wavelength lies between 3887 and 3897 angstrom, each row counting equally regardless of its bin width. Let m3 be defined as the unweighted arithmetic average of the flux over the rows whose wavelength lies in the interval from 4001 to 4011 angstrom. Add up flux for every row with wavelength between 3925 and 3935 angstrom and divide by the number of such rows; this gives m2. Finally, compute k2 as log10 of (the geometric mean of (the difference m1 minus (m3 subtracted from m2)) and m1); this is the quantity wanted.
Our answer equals 1.02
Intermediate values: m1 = 8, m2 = 6.3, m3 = 12.7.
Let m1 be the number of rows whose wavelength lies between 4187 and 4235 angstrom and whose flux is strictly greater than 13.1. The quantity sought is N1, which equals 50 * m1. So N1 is 700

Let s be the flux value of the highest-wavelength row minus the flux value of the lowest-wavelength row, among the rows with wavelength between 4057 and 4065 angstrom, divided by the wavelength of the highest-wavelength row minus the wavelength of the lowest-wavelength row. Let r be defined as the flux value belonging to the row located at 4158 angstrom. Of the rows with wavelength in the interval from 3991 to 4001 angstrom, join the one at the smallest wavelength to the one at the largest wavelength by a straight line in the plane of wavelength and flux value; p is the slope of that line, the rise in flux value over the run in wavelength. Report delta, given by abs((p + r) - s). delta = 13.3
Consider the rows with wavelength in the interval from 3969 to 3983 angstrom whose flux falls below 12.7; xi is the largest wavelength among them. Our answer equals 3982 angstrom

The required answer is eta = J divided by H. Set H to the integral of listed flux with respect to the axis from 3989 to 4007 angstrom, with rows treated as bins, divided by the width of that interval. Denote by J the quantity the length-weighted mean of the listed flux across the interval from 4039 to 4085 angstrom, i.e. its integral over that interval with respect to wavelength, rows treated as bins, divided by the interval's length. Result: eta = 0.99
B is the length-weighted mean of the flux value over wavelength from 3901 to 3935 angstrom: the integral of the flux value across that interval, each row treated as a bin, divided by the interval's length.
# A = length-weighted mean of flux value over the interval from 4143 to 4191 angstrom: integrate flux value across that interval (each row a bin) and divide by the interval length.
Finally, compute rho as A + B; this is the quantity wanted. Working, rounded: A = 13.3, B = 8.9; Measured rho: 22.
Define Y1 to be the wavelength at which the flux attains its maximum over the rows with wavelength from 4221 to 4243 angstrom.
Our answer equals 4238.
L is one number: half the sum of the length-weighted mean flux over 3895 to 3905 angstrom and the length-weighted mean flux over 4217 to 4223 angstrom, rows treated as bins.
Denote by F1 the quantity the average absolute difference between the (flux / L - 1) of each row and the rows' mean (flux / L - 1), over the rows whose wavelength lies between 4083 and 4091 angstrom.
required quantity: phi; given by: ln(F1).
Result -3.41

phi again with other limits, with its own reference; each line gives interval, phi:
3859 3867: -3.00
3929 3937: -3.06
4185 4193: -4.25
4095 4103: -4.07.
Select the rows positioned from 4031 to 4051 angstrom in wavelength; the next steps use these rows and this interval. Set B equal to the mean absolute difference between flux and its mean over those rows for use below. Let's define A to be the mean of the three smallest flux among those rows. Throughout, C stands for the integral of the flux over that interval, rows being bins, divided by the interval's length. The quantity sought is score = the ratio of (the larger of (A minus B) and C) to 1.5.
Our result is 8.6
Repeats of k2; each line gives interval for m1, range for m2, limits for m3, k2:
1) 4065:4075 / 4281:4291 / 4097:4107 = 1.04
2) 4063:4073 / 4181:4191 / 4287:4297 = 1.06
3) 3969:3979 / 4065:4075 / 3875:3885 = 0.67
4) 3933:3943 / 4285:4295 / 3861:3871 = 0.64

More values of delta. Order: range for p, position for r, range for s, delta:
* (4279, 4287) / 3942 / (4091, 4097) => 9.1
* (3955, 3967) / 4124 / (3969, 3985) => 11.3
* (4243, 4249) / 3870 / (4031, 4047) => 8.8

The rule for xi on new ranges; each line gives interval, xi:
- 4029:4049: 4046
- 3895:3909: 3908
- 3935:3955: 3954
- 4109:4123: 4114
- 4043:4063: 4062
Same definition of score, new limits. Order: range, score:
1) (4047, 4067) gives 8.3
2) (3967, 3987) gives 5.6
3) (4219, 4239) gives 8.9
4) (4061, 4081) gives 8.2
